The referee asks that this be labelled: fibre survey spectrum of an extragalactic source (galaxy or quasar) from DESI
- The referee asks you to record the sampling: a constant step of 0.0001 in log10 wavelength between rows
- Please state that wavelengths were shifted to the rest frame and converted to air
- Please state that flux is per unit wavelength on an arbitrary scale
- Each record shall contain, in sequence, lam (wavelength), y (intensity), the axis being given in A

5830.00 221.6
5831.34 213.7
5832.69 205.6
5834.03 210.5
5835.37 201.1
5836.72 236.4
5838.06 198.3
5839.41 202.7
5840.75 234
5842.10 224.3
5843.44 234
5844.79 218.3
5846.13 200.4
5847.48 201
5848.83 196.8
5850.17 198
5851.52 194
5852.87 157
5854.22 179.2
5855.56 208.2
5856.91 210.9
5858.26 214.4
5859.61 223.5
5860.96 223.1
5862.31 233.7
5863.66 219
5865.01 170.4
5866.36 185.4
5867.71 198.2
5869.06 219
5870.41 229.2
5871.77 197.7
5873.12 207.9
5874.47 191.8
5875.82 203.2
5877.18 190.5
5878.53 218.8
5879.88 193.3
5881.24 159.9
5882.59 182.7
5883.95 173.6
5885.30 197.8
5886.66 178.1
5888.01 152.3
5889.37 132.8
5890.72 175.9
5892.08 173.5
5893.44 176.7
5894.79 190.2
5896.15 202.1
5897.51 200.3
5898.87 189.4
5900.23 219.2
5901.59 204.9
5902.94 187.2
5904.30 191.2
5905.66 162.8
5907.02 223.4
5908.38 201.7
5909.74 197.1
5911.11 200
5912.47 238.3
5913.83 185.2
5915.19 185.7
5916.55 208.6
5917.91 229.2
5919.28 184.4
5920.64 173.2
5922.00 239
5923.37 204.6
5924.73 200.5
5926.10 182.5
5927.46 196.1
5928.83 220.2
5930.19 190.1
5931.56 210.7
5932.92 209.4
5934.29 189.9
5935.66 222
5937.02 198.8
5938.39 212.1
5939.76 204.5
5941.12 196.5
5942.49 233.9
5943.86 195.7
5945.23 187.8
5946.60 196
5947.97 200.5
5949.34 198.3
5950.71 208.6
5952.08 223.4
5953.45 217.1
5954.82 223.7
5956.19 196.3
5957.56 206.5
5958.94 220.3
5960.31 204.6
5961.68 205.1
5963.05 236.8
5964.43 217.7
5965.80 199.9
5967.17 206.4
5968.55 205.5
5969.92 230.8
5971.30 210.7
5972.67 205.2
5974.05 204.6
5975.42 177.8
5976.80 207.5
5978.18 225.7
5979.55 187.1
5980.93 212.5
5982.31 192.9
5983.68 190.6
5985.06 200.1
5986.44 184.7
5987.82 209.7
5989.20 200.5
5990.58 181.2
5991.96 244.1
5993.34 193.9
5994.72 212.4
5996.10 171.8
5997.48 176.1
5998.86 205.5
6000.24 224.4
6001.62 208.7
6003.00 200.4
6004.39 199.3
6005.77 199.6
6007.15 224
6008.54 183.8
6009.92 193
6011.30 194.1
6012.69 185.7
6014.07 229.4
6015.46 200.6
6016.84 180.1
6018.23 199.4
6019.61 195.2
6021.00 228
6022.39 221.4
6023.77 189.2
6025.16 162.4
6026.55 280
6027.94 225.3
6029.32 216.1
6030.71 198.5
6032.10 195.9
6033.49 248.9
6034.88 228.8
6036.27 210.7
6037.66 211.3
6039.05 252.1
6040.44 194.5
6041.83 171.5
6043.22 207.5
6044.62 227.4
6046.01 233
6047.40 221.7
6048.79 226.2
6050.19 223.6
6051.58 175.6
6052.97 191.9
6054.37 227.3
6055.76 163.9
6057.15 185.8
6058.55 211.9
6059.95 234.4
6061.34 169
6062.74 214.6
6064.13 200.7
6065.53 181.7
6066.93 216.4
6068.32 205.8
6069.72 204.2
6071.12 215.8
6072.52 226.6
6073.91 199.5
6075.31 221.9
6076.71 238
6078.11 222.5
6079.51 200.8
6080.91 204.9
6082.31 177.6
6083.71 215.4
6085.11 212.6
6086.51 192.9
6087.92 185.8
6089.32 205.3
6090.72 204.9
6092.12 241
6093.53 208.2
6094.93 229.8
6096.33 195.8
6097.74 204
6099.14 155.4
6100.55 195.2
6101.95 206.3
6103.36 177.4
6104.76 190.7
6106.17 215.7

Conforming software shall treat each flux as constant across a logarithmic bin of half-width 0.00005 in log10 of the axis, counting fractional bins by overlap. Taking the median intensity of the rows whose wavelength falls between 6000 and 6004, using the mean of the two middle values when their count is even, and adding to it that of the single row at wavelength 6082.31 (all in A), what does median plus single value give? 386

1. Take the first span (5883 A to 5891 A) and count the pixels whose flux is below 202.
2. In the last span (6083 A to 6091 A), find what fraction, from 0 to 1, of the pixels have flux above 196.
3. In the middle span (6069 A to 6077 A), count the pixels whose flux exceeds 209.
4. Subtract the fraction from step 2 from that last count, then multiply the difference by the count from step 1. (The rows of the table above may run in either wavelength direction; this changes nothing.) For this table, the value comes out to 20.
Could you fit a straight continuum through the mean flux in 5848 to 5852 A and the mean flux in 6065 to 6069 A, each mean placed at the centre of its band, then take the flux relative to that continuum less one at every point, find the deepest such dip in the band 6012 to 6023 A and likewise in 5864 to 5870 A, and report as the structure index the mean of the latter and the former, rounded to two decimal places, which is -0.12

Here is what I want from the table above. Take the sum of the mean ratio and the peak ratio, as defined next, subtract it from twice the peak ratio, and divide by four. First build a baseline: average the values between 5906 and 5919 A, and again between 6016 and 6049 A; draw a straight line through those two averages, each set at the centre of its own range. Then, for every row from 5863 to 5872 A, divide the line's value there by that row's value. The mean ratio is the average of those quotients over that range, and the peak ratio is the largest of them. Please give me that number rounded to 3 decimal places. 0.045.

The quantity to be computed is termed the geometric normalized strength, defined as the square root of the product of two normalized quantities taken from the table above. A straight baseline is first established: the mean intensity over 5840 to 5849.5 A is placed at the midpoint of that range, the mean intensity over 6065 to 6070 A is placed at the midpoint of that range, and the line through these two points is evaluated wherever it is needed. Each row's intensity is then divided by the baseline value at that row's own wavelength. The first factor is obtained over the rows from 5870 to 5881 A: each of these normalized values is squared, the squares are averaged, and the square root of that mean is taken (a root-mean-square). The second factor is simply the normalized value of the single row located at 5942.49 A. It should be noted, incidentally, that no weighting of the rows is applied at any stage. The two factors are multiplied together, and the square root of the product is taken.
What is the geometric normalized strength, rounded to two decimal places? 1.03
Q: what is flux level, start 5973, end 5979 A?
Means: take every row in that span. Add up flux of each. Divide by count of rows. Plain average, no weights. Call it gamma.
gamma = 204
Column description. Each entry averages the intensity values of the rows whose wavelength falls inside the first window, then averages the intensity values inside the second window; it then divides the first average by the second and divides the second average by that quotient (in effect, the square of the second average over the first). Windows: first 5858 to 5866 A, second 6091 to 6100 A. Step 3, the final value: 198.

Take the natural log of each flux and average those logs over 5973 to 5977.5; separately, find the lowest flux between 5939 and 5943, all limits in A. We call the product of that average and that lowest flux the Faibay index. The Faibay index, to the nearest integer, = 1037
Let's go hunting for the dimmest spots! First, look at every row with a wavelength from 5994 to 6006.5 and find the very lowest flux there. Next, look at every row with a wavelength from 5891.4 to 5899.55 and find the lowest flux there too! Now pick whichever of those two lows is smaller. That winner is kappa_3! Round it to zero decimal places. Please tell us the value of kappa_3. 172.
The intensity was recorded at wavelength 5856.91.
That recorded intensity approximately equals 210.9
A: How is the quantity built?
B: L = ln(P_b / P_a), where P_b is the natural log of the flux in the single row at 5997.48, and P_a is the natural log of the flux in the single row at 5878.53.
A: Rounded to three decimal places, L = -0.041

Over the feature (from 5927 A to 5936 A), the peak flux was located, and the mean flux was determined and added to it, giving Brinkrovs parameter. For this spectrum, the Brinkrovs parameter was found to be 427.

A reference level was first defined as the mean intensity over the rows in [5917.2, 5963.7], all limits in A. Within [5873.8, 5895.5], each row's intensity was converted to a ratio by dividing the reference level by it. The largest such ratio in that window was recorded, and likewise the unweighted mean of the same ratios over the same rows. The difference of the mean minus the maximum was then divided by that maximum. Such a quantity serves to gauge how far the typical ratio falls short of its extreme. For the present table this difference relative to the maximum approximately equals -0.26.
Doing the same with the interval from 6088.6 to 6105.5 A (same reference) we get -0.22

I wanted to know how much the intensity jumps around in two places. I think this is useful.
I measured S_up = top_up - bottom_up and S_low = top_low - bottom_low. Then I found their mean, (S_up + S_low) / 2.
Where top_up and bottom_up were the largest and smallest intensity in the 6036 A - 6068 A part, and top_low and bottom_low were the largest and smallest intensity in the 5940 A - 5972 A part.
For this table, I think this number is 69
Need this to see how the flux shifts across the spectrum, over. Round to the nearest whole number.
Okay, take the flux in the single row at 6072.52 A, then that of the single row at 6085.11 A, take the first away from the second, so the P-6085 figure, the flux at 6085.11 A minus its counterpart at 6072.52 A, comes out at -14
